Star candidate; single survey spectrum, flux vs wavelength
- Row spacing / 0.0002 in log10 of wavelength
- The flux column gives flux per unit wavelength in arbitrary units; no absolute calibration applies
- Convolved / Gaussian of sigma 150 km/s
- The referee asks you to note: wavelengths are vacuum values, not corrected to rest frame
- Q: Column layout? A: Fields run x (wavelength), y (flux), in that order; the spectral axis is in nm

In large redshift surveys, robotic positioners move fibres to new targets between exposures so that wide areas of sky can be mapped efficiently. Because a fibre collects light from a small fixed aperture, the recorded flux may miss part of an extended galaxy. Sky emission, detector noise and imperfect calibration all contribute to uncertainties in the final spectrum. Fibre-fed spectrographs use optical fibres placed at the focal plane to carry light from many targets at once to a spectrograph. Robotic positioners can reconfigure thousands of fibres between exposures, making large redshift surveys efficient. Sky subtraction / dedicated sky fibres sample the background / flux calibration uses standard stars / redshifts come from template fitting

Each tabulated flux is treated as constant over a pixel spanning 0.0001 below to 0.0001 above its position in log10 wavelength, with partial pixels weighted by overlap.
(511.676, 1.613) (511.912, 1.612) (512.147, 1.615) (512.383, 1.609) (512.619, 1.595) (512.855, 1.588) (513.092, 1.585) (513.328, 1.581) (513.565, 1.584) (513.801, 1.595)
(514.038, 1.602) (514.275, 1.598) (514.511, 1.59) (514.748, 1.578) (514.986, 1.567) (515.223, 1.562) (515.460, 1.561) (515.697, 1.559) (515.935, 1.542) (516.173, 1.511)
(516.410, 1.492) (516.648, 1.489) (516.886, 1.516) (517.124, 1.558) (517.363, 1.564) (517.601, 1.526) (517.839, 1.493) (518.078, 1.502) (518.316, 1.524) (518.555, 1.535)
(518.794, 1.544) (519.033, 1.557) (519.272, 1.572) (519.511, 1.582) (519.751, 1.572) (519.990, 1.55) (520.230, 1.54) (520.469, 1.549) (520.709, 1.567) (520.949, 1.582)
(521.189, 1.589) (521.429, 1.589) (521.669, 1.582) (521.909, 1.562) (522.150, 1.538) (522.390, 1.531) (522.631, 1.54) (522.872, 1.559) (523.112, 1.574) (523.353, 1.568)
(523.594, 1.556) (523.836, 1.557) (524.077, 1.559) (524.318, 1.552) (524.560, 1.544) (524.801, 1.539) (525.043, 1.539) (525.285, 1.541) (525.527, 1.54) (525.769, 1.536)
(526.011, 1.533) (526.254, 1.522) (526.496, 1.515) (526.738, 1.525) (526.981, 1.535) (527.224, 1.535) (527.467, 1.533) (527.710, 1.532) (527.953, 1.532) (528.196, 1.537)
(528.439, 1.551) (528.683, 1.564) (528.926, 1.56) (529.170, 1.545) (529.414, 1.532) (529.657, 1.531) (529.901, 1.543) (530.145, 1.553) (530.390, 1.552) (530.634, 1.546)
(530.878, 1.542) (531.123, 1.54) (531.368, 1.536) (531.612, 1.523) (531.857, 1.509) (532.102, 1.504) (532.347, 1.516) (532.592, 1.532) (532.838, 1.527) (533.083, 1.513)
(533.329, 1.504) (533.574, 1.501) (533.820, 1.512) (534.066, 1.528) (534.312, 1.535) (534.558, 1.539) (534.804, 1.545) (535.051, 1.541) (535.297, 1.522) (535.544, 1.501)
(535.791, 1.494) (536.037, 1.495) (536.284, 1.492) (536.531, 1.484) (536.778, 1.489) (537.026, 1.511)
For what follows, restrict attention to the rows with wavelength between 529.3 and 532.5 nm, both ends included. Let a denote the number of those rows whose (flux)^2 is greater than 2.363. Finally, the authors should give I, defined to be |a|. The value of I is 6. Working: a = 6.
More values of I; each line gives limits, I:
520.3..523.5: 12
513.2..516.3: 12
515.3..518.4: 5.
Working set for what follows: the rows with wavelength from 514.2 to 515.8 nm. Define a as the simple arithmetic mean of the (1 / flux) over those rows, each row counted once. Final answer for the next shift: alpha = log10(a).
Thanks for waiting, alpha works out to -0.197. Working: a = 0.636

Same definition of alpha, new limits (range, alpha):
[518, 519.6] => -0.189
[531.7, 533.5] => -0.180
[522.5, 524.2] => -0.193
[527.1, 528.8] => -0.188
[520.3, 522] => -0.197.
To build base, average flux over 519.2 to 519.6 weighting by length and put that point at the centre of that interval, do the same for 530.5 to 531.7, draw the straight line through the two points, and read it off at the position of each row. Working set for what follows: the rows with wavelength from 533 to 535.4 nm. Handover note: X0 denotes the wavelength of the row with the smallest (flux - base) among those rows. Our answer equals 533.574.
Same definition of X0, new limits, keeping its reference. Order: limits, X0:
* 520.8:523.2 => 522.390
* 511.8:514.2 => 513.328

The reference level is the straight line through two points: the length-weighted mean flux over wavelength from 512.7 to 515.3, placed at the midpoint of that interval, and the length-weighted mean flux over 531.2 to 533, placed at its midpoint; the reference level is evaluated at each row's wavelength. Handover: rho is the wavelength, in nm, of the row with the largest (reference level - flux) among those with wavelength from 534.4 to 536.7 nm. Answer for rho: 536.531 nm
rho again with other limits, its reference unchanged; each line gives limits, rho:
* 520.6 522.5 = 522.390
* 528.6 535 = 532.102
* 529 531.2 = 529.657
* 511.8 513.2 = 513.092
